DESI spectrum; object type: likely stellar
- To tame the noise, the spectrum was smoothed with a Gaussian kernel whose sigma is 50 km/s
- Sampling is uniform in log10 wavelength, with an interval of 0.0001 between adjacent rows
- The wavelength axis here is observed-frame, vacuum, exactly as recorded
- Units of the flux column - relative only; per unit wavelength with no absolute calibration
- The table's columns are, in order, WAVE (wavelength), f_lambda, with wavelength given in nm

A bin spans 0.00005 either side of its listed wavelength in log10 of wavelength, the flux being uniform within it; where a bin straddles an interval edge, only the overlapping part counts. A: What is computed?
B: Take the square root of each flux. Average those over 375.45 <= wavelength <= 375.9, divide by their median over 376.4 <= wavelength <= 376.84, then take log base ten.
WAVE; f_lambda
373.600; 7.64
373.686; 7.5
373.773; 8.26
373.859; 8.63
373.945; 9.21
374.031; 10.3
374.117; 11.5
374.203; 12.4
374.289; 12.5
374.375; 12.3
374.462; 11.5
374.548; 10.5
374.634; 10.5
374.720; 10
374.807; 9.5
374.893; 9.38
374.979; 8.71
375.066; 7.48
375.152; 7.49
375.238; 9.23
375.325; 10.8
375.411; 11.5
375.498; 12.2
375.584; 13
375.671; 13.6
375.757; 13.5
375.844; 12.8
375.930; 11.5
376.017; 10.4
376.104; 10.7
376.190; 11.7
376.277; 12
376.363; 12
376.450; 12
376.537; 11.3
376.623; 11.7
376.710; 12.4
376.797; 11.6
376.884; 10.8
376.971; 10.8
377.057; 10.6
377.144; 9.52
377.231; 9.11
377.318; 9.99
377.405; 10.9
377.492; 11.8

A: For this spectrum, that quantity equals 0.02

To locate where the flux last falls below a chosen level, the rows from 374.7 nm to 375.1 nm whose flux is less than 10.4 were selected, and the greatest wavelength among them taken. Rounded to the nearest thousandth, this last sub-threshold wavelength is 375.066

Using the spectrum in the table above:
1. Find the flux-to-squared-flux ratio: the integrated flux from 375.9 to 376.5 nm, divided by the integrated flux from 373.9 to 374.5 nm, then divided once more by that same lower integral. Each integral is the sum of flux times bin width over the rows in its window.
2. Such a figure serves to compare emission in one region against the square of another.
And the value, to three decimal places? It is 0.147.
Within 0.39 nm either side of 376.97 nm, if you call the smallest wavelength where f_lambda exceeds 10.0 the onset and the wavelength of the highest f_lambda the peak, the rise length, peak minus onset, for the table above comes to 0.09 nm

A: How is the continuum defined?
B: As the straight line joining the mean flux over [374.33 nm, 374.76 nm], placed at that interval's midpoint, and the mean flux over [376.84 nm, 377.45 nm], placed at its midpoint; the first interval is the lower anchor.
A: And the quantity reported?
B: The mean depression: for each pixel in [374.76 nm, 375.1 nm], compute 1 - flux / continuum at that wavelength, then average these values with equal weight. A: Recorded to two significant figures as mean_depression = 0.19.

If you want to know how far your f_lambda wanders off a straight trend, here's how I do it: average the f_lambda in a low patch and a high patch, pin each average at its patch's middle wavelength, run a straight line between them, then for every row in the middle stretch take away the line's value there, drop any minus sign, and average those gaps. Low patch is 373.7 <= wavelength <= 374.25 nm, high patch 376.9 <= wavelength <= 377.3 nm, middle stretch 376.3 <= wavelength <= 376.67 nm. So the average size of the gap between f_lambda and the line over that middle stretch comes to 1.7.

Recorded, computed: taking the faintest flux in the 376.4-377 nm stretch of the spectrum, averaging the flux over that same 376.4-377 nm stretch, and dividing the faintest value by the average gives 0.938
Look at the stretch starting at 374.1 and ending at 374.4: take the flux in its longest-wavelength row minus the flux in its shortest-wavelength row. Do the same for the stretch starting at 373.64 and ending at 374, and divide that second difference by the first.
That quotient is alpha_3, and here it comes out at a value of 2.1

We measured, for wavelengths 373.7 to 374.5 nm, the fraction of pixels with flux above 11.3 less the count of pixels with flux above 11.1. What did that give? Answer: -4.4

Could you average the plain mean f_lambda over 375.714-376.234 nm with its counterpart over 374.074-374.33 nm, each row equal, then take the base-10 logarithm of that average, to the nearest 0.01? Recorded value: 1.08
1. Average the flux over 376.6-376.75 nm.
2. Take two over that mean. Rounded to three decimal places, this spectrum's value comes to 0.166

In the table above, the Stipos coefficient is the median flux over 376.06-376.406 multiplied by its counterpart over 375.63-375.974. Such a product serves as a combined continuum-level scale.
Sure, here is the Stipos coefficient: 156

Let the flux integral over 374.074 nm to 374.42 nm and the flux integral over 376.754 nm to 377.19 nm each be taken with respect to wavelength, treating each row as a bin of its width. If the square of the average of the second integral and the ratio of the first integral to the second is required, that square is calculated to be 7.7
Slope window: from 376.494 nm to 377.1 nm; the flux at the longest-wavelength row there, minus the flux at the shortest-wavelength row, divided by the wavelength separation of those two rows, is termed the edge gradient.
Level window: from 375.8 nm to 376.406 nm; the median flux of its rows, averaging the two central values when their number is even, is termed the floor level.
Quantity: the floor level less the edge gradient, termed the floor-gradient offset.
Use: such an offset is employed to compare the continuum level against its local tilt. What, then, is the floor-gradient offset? 13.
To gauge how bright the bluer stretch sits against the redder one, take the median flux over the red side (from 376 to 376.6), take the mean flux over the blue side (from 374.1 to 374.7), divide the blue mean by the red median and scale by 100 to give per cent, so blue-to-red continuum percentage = 99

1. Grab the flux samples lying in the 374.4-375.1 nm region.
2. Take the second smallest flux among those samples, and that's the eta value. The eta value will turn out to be 8.71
